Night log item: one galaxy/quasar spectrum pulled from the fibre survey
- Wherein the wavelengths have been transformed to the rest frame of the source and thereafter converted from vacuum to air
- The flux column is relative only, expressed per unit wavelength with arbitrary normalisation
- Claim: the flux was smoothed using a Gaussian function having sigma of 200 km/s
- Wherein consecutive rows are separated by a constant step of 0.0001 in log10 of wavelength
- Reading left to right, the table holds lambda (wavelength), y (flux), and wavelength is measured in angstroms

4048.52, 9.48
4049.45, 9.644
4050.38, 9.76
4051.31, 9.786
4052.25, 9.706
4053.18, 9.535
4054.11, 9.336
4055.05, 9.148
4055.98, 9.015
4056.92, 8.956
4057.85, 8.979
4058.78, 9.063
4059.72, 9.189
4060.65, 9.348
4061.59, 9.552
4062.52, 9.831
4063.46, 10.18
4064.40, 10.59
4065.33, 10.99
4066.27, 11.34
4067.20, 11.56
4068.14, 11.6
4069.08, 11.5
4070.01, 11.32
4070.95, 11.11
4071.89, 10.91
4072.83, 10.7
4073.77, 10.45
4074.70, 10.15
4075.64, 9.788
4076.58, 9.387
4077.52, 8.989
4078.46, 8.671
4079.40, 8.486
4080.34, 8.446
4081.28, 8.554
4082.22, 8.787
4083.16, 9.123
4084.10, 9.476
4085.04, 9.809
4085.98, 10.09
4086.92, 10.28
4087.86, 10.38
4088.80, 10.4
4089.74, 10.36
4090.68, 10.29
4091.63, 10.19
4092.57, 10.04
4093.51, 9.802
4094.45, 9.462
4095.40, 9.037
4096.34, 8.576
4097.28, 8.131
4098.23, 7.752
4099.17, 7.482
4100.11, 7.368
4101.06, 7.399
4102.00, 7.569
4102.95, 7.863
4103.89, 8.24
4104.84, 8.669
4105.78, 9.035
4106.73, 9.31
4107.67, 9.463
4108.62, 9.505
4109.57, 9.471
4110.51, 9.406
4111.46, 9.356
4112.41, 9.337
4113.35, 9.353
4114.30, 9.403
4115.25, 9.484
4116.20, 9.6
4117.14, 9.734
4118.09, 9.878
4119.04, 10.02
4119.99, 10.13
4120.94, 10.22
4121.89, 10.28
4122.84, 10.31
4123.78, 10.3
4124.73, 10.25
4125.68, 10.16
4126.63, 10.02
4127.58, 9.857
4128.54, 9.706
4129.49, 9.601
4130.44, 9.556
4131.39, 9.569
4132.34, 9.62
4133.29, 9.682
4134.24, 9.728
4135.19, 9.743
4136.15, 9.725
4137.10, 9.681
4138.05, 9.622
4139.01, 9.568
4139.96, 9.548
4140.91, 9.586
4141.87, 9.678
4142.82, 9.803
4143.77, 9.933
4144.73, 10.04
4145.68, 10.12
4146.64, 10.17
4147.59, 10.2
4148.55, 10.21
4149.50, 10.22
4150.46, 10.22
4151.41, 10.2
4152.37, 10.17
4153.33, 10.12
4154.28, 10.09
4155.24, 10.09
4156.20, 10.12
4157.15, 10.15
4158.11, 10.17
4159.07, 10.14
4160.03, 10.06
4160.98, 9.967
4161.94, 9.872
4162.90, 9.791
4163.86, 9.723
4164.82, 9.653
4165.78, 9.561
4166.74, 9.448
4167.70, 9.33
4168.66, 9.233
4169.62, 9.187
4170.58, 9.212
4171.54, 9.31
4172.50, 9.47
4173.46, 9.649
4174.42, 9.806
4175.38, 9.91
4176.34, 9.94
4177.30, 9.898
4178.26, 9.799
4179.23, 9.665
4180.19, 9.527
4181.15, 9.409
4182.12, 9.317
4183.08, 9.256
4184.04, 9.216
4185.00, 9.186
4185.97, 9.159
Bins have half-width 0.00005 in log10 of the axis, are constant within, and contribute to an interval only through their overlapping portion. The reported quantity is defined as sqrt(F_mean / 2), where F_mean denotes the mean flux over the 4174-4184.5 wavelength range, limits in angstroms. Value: 2.19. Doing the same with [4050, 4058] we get 2.16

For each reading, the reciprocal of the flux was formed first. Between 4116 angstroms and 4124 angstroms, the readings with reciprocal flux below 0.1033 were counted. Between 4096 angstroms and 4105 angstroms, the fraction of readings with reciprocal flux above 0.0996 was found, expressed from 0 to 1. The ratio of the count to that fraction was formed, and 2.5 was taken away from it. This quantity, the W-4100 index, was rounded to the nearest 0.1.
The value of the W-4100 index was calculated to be 5.5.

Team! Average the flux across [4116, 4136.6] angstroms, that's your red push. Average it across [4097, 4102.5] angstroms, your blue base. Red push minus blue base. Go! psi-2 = 2.3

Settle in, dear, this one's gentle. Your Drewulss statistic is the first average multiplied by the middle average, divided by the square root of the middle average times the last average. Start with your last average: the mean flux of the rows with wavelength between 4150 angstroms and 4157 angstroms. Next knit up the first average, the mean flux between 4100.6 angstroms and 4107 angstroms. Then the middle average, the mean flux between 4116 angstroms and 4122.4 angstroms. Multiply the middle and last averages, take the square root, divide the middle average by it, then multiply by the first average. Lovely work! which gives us 8.2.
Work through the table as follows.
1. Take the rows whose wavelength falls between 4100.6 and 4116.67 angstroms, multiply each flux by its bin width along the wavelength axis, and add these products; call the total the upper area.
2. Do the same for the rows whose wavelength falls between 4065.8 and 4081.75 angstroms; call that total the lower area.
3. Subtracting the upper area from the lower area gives 18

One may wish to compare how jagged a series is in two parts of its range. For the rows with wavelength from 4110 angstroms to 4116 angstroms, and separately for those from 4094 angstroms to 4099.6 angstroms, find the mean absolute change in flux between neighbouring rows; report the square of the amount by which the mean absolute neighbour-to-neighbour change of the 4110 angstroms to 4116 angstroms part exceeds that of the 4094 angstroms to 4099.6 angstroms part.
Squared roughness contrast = 0.12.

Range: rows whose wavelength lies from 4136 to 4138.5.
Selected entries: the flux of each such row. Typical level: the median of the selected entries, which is 9.7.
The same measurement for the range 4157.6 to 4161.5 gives 10.1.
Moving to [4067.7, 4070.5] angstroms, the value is 11.5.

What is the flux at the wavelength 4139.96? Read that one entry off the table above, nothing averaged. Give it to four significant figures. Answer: 9.548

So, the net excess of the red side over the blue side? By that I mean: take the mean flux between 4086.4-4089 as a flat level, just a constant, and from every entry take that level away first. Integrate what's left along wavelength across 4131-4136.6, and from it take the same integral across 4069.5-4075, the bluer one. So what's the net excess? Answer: -6.2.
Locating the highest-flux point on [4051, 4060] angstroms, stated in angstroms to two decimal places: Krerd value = 4051.31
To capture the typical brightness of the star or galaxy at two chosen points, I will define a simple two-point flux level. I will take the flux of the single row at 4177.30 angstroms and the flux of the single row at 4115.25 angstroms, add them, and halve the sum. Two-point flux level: 9.7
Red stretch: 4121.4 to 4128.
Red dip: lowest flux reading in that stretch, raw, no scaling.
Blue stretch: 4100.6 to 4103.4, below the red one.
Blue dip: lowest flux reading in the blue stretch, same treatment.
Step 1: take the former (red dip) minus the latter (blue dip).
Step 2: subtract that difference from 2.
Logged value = -0.5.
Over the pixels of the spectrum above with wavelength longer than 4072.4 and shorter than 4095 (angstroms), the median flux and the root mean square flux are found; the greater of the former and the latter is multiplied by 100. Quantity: 981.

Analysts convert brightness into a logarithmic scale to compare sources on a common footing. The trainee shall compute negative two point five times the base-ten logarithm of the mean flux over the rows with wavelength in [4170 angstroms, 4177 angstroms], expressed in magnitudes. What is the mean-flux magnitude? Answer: -2.46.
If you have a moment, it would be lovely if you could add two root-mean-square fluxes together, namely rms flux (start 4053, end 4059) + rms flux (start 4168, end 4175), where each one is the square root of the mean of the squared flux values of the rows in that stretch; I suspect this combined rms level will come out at 18.6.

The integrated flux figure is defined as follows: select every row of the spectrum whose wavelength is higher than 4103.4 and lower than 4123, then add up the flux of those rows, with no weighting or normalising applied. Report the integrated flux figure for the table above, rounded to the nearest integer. 200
